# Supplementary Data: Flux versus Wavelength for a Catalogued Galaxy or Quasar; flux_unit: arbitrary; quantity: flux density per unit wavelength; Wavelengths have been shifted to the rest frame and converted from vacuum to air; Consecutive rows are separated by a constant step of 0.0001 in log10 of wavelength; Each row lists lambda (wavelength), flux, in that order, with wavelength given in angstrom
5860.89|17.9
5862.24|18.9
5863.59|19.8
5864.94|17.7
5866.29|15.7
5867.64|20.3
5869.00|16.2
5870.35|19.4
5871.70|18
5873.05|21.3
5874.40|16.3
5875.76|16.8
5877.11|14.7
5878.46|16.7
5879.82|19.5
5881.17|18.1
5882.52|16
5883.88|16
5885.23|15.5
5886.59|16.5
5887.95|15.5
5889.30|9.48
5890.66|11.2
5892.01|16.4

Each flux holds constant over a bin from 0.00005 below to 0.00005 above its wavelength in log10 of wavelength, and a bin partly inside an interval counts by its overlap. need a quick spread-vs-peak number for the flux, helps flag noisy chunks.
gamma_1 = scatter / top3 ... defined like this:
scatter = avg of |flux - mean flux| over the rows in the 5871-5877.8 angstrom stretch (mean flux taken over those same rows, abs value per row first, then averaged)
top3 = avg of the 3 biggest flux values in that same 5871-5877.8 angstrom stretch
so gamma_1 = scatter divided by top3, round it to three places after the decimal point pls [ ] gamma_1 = 0.095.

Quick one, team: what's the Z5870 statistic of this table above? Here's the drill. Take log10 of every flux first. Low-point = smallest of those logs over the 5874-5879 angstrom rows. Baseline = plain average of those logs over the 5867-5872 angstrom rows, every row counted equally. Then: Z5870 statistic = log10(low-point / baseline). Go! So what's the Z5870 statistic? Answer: -0.035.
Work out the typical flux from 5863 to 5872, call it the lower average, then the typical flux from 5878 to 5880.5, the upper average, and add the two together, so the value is 36.3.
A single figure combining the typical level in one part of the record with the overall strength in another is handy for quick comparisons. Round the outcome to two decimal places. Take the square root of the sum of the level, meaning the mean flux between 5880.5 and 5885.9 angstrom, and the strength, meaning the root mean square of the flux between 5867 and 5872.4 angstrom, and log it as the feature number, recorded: 5.91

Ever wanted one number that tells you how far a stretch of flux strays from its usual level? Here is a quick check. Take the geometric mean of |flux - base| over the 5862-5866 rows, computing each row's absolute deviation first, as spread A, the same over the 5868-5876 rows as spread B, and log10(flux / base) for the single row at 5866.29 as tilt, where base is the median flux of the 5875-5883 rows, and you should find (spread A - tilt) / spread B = 2.5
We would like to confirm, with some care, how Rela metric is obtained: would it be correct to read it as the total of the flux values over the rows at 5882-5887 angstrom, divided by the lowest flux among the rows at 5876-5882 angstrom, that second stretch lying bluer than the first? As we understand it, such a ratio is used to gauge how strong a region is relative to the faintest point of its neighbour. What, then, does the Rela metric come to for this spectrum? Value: 4.35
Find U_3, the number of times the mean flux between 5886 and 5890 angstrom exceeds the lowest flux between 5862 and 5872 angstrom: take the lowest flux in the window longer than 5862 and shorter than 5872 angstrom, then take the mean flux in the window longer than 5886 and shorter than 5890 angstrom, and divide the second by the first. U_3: 0.88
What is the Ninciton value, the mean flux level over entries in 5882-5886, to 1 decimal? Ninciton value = 15.8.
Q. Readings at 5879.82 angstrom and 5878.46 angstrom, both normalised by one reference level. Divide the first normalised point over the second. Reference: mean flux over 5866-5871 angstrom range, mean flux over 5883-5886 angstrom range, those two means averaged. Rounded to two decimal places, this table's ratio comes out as 1.17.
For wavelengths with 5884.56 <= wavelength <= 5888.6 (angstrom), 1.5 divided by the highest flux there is 0.0909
